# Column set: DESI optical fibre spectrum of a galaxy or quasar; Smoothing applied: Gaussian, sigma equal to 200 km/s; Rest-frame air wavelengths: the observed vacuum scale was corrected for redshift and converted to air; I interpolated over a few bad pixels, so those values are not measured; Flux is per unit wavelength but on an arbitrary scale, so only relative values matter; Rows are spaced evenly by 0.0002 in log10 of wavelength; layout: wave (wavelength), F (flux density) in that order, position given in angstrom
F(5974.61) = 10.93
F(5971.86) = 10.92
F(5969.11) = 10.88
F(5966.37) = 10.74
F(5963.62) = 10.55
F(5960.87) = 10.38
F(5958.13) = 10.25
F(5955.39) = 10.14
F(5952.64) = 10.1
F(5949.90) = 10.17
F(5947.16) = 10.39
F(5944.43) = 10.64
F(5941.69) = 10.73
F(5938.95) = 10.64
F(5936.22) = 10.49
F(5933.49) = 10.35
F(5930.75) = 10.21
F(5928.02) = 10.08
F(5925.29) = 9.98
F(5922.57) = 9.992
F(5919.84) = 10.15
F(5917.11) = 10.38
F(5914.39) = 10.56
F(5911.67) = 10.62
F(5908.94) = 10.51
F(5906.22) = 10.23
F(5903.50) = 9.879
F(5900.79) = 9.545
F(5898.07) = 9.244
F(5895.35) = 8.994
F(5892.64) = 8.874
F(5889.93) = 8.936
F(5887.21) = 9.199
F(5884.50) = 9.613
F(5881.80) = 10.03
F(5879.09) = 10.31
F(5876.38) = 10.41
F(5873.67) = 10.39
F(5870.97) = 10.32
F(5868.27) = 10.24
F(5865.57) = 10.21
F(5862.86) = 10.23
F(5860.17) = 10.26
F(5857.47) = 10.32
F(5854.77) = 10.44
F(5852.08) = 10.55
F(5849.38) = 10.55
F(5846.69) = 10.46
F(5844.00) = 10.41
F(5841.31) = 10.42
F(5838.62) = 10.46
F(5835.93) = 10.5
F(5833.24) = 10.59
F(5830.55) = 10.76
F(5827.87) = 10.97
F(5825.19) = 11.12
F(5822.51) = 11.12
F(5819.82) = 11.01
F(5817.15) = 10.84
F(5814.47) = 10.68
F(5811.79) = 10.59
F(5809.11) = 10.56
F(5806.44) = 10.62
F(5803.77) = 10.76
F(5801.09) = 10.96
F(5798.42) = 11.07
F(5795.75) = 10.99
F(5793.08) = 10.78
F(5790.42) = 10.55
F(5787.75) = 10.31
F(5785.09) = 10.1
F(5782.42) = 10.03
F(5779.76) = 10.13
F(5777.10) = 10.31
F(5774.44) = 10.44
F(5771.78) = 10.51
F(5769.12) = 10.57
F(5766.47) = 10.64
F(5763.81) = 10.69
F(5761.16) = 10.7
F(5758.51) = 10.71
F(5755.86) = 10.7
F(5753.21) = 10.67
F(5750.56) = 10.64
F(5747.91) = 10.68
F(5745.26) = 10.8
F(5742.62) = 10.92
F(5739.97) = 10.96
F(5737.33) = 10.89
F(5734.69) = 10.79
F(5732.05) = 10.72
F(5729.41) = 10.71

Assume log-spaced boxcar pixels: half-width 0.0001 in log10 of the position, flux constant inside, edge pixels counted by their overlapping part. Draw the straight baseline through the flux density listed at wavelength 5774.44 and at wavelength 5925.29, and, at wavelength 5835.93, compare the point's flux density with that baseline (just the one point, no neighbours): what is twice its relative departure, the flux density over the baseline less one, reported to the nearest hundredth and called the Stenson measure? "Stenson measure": 0.05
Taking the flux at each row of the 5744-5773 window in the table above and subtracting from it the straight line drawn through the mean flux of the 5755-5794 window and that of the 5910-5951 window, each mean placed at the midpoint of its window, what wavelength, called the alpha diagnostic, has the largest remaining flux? 5745.26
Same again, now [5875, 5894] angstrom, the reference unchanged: 5876.38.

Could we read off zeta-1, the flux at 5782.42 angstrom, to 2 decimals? 10.03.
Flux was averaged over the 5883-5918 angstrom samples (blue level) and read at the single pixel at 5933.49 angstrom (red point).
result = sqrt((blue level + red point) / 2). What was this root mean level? 3.17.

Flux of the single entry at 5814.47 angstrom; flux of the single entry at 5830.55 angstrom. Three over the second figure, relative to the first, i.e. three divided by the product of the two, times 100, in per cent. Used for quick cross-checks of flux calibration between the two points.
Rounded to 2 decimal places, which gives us 2.61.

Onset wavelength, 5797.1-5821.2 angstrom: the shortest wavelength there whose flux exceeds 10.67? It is 5798.42 angstrom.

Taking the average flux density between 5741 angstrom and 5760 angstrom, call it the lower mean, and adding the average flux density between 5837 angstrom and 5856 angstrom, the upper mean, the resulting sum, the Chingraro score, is 21.2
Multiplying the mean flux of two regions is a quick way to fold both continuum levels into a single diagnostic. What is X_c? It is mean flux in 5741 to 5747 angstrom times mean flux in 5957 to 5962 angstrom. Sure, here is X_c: 112.0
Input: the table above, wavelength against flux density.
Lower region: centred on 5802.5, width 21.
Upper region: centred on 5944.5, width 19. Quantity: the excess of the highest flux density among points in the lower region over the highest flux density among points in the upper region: 0.34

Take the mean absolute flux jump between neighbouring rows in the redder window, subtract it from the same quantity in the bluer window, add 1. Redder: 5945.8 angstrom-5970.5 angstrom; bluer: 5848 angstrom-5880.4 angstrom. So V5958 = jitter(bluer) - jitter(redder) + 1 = 0.924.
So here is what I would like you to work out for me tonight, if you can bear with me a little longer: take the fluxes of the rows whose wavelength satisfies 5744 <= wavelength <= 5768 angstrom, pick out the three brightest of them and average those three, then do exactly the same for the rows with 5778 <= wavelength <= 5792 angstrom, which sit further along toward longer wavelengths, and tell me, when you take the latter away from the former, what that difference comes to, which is 0.41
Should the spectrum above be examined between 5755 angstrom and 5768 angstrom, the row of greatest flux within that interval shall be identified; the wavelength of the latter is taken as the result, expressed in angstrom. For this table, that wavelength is 5758.51 angstrom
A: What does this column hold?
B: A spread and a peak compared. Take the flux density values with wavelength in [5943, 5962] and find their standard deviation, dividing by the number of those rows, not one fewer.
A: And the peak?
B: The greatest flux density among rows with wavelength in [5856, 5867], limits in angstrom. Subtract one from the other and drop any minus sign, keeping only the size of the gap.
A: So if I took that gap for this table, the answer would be 10.1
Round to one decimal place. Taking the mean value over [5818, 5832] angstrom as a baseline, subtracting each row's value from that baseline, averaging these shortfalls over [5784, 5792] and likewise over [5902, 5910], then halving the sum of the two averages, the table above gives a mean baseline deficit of 0.7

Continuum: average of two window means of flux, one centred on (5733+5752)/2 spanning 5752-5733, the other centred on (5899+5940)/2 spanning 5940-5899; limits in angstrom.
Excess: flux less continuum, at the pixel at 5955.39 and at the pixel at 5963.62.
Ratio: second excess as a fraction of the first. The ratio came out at -0.1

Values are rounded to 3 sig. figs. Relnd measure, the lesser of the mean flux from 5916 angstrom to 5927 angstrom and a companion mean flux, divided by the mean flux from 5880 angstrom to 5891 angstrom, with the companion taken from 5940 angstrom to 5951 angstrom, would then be 1.07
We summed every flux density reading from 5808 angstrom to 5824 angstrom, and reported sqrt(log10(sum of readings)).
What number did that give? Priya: 1.35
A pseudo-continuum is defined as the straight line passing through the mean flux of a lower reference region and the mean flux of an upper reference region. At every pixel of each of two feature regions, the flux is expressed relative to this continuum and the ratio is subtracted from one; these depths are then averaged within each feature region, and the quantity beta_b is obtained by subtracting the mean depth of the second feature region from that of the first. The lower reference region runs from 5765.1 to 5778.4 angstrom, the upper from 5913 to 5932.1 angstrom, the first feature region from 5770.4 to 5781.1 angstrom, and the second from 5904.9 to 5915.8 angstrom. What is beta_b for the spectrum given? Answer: 0.04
